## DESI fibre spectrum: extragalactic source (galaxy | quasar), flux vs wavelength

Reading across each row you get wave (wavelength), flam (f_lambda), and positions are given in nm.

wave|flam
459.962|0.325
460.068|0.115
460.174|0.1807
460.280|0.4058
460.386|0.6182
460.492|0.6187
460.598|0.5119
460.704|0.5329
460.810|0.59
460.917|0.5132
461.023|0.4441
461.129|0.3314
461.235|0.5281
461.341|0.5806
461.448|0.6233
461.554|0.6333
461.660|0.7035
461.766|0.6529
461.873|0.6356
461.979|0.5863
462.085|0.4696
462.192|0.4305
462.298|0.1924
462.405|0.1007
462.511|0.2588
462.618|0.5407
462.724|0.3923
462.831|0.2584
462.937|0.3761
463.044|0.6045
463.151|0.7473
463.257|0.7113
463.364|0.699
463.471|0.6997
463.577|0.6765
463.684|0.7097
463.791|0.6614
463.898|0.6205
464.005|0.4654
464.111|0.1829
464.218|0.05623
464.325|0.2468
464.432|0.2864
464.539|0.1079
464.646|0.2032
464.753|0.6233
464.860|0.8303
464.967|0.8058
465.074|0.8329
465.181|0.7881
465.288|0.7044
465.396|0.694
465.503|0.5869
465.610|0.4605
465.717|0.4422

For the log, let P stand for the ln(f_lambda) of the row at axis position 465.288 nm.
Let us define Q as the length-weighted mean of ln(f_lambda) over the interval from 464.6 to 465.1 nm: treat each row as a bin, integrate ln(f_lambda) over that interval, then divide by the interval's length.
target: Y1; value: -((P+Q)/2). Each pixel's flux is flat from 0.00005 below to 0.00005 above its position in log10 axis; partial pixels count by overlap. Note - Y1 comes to 0.4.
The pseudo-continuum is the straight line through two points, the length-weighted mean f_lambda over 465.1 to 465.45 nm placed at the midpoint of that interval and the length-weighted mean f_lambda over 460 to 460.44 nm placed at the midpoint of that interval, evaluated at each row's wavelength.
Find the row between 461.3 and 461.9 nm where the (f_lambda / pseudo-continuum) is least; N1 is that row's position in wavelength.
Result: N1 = 461.873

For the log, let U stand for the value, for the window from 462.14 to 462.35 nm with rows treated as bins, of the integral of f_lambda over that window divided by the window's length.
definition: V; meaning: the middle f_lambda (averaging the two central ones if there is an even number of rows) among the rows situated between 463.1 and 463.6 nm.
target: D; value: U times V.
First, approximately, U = 0.31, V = 0.70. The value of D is 0.22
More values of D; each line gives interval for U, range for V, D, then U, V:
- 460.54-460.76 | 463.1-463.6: 0.37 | 0.53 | 0.70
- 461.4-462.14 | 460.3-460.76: 0.35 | 0.61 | 0.58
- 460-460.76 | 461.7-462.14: 0.26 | 0.42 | 0.61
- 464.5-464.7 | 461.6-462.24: 0.10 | 0.16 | 0.61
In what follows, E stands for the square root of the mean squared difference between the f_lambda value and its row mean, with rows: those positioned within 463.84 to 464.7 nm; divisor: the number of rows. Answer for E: 0.18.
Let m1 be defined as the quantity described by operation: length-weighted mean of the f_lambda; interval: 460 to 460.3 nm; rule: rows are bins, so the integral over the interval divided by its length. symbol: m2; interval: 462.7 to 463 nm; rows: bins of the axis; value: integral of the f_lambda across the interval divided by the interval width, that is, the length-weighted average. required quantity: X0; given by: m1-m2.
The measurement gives -0.1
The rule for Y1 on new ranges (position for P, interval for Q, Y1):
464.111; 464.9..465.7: 1.0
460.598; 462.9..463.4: 0.6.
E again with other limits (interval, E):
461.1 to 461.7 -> 0.12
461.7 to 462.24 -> 0.09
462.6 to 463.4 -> 0.17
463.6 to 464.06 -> 0.09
